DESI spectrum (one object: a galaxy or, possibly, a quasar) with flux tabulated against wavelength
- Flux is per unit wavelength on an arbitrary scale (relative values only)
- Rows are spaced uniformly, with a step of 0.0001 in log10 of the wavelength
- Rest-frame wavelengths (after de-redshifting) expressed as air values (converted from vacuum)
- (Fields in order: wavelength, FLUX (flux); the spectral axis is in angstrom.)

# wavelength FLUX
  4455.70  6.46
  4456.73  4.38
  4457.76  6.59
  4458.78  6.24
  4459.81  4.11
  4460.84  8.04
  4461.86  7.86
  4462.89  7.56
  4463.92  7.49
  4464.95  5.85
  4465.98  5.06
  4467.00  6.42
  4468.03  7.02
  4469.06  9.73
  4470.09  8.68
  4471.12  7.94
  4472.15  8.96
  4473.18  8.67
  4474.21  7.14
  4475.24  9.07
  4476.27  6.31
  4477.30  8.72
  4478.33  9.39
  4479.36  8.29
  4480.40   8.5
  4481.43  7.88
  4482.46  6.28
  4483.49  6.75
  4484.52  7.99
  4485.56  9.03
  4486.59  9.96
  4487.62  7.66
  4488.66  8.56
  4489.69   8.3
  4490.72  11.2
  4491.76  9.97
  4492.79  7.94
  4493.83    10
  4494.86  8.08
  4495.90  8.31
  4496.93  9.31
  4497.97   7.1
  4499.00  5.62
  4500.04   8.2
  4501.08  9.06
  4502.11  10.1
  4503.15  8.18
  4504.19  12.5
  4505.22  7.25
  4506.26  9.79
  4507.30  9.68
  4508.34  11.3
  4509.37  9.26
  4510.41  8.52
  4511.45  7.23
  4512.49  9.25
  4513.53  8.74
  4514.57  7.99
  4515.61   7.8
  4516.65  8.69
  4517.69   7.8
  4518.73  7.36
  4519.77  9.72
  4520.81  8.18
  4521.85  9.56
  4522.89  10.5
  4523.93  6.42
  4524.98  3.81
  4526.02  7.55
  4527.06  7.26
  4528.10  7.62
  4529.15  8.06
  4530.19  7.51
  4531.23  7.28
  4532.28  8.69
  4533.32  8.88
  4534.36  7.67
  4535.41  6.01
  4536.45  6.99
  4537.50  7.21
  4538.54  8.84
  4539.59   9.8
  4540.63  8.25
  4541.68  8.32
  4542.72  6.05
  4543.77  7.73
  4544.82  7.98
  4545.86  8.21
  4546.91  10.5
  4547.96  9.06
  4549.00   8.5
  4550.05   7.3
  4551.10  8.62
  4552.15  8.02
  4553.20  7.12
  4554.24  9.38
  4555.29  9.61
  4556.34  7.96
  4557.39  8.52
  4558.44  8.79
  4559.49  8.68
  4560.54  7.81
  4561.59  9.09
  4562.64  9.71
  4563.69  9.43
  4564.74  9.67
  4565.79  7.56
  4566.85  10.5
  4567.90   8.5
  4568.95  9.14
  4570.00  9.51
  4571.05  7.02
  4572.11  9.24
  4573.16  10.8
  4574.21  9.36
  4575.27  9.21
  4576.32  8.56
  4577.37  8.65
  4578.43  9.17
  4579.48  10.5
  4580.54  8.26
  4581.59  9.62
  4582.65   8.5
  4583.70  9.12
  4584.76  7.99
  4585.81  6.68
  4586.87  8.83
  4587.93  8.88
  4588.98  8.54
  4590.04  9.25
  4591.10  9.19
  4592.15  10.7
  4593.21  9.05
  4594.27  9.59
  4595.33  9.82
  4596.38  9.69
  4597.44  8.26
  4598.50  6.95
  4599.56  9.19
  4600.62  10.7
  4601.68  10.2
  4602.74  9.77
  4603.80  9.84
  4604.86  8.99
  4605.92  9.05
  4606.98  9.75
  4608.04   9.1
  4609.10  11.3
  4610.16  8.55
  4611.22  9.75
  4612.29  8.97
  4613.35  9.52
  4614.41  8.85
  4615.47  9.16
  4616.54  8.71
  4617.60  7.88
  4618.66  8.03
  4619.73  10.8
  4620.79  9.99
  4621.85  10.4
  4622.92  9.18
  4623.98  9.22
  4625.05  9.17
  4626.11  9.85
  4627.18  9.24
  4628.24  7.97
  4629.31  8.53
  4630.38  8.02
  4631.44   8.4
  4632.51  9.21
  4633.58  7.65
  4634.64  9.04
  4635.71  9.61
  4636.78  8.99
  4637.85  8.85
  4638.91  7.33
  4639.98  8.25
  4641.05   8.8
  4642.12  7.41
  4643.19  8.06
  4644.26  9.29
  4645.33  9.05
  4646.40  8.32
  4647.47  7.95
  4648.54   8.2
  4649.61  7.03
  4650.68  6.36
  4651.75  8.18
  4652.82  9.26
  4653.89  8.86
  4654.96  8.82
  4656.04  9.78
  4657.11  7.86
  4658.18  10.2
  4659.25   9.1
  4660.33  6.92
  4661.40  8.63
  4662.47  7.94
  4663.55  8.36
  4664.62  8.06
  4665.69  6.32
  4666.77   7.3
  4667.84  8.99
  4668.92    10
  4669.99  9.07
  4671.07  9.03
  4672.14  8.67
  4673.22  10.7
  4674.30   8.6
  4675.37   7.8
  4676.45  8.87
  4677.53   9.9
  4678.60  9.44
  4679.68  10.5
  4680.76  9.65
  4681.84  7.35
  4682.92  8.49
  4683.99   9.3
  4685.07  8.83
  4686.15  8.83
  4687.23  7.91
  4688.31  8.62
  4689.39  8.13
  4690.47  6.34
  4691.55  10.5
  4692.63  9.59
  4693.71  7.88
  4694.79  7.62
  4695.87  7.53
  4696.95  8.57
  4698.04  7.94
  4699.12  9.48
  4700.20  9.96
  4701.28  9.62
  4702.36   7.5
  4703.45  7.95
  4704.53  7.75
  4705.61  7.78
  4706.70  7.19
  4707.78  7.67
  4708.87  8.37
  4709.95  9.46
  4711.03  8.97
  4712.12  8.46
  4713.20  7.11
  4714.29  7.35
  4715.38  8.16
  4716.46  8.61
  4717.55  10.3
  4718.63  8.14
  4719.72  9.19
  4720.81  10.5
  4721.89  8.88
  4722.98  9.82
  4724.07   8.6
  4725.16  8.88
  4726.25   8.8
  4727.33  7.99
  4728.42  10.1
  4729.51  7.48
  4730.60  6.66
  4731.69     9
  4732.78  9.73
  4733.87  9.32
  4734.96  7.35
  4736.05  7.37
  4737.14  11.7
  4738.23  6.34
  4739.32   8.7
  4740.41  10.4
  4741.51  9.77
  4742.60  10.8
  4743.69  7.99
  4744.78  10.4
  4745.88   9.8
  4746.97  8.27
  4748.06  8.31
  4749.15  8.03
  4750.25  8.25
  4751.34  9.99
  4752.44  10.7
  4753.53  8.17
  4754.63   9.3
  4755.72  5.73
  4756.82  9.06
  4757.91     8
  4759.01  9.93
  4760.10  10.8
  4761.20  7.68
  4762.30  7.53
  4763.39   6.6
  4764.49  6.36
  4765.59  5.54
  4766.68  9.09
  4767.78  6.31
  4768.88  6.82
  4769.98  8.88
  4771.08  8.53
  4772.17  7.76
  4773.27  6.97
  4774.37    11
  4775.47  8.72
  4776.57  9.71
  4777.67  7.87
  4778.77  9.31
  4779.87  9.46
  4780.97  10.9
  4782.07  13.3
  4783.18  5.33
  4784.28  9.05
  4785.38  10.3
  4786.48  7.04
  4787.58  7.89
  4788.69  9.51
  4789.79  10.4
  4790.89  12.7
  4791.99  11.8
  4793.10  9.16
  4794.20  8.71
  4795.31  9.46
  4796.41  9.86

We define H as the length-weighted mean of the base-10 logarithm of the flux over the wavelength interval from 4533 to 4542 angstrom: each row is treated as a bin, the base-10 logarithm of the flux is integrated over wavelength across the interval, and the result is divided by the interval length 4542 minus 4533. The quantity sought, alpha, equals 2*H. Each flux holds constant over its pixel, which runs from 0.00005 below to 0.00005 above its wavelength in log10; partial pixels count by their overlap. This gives 1.79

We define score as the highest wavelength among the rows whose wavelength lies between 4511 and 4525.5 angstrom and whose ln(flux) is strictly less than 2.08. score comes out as 4524.98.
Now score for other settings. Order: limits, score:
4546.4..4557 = 4556.34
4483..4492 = 4487.62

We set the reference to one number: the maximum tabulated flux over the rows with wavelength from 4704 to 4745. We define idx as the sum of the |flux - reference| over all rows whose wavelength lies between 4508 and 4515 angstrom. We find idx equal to 20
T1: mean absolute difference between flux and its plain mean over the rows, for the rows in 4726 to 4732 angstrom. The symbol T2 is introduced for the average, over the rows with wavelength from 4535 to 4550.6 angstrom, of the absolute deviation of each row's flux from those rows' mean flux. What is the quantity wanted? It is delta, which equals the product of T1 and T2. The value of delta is 0.91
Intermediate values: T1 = 1.0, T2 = 0.94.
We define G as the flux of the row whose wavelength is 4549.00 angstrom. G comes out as 8.5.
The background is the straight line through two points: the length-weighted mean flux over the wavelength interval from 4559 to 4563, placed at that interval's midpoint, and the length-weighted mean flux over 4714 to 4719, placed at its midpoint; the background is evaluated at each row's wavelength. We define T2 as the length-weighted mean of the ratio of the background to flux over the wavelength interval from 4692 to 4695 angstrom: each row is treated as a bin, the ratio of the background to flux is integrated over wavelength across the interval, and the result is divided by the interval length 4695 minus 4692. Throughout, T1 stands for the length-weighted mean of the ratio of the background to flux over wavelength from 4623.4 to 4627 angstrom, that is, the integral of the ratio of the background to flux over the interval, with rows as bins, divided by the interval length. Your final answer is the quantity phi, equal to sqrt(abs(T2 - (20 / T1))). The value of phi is 4.53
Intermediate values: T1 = 0.93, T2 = 1.03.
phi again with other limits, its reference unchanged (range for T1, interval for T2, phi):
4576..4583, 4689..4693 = 4.42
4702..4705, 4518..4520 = 4.11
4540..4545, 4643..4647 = 4.02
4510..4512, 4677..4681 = 4.10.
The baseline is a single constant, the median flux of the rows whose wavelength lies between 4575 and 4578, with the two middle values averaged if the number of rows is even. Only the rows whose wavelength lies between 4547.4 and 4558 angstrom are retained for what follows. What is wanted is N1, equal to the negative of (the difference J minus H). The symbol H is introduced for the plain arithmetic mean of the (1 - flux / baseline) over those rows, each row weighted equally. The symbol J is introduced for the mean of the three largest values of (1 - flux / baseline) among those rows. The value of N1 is -0.110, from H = 0.03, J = 0.138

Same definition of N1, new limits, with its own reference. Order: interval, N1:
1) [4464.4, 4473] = -0.194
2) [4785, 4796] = -0.210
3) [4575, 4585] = -0.082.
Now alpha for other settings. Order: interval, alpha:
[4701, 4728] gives 1.86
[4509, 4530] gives 1.80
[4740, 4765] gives 1.87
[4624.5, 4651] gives 1.85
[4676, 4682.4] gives 1.93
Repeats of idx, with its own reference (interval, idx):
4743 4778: 106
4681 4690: 26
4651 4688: 100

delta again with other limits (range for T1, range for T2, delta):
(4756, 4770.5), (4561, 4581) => 0.88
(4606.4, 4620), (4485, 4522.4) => 0.77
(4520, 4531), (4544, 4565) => 0.79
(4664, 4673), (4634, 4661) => 0.70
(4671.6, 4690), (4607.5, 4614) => 0.47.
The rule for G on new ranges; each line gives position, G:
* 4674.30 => 8.6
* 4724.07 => 8.6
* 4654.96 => 8.82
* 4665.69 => 6.32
